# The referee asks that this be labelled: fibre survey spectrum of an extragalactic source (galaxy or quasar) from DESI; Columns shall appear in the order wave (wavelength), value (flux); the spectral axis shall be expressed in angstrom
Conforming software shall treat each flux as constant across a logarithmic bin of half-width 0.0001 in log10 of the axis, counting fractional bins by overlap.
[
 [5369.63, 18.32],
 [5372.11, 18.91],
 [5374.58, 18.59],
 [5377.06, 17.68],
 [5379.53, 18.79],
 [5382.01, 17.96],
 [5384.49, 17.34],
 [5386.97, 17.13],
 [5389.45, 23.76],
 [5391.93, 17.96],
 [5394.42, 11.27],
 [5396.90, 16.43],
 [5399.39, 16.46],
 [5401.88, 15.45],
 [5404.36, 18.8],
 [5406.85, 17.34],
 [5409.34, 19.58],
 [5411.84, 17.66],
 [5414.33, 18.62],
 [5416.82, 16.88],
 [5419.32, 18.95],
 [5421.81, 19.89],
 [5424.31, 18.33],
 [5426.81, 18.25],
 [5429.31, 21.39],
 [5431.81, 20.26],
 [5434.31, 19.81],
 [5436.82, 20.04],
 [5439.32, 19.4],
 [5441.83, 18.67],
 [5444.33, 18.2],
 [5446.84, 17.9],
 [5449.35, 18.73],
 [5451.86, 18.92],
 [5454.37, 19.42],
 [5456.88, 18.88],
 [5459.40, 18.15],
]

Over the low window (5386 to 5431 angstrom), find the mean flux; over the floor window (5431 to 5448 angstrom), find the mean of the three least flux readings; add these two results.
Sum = 36.3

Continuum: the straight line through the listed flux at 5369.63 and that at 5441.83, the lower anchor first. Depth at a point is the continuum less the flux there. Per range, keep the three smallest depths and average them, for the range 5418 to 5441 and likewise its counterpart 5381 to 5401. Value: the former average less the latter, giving -0.45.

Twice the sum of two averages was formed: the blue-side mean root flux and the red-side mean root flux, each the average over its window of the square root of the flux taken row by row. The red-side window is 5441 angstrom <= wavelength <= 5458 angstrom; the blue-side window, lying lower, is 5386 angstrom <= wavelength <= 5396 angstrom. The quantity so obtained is 16.9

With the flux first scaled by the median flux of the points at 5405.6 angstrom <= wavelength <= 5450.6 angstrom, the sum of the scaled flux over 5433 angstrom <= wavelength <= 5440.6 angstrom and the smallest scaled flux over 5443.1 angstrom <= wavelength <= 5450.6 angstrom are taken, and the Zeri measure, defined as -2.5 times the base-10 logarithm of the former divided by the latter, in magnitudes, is -1.30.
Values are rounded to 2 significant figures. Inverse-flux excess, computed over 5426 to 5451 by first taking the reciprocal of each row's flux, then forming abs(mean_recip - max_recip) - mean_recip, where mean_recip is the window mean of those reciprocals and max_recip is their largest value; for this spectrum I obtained -0.048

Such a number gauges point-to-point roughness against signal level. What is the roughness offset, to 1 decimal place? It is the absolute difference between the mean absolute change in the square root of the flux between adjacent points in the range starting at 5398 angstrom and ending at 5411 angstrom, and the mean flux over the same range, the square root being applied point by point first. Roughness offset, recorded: 17.3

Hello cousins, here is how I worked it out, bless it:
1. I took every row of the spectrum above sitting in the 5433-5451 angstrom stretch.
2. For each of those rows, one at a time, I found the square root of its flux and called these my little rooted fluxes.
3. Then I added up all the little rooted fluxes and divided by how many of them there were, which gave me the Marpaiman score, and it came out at 4.35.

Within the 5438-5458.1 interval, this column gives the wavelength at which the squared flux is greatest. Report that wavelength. 5454.37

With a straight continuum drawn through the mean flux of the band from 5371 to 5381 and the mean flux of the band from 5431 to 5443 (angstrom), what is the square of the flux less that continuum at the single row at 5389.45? 25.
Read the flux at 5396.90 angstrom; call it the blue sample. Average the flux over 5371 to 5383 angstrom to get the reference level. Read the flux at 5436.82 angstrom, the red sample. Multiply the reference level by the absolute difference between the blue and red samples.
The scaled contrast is 66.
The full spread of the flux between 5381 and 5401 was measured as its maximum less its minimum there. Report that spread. 12.5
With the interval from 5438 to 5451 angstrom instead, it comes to 1.5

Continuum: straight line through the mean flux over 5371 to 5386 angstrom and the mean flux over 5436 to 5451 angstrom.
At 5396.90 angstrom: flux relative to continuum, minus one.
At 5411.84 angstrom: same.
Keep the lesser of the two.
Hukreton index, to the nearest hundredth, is -0.11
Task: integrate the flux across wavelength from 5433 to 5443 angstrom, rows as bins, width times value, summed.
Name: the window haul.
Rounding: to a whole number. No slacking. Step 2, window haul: 195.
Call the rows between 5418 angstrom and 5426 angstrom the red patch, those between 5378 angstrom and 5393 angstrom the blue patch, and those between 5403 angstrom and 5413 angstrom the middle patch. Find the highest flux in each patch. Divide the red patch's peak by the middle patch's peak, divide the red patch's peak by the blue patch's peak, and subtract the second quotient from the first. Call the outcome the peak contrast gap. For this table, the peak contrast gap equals 0.18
